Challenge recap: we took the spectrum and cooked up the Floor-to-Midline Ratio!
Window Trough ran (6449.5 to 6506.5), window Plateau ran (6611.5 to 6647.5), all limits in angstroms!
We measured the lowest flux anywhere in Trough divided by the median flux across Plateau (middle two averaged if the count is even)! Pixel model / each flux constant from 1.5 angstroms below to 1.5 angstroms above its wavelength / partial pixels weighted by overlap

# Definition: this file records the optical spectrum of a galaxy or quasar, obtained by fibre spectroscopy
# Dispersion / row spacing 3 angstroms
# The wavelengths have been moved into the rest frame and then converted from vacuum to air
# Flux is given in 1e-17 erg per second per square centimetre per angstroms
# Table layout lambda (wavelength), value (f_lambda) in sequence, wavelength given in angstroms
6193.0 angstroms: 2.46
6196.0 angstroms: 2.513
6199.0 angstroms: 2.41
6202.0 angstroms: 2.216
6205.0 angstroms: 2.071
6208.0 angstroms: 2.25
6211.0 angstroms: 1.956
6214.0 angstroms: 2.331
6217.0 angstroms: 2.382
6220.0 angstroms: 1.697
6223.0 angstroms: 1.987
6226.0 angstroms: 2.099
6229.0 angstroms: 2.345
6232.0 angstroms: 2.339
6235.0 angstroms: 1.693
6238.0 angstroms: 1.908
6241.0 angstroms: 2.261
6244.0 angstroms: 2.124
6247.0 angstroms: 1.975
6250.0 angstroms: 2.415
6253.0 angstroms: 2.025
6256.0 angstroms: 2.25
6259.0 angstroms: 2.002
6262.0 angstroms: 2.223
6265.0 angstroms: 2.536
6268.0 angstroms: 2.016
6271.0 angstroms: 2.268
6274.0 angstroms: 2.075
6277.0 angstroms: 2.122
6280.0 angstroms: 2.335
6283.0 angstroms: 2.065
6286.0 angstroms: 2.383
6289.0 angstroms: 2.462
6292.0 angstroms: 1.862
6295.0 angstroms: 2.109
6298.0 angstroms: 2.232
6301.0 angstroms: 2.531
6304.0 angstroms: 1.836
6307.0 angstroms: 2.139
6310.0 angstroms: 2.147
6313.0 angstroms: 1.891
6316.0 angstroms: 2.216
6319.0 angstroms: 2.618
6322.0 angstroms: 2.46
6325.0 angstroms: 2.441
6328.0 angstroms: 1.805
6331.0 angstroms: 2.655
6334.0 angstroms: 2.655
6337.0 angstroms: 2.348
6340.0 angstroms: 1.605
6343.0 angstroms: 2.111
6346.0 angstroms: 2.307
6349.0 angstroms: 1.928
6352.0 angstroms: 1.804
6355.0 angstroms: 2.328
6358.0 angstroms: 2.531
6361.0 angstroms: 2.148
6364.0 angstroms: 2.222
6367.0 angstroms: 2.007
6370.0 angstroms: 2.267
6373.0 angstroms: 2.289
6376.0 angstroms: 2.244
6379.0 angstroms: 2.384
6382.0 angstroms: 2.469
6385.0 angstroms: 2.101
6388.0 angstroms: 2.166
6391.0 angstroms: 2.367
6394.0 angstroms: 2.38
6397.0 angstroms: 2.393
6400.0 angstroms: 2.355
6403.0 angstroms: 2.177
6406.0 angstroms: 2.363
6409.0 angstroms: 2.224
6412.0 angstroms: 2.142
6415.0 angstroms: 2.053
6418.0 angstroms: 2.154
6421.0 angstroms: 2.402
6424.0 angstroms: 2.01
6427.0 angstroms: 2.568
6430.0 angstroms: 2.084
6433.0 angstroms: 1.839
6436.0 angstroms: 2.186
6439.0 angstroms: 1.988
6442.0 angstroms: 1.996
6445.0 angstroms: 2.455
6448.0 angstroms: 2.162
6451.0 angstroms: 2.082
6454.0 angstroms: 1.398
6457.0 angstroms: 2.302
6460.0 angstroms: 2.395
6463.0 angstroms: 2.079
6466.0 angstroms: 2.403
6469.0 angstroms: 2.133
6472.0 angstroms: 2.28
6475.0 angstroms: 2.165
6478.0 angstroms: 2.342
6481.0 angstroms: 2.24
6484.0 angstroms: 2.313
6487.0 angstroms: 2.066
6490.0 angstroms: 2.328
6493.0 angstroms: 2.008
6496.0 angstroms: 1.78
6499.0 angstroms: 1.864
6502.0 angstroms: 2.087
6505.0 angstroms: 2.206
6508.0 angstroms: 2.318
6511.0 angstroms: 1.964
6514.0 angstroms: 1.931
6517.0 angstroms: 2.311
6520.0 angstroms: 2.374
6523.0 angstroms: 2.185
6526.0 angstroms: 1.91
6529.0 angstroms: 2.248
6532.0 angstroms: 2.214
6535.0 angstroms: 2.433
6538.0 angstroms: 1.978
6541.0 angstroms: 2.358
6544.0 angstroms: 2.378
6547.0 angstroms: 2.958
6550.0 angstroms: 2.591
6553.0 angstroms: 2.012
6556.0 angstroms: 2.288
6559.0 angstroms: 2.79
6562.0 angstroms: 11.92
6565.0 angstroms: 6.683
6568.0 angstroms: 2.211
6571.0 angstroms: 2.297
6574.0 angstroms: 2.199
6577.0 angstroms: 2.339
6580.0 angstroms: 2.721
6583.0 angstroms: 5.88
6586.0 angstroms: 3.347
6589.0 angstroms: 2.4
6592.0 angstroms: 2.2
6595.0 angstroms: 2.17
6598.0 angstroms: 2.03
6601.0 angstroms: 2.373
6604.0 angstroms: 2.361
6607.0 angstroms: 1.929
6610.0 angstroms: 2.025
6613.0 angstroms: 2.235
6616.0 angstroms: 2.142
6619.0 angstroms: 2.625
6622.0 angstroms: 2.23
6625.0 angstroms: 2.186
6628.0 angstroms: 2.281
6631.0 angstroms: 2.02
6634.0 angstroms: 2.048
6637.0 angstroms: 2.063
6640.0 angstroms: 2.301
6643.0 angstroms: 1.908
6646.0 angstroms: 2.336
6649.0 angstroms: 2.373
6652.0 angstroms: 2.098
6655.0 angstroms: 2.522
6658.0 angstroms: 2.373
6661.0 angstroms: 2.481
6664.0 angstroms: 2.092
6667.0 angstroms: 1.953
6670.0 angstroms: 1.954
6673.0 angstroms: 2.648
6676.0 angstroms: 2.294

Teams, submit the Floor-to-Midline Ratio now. 0.63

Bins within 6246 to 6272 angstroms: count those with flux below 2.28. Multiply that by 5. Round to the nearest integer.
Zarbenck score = 35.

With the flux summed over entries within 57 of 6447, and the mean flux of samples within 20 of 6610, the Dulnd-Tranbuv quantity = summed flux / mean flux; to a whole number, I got 37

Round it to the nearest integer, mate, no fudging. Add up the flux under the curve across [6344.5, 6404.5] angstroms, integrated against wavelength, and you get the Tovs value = 135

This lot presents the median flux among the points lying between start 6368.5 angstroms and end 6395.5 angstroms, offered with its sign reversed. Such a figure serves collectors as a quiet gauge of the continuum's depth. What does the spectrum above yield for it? -2.29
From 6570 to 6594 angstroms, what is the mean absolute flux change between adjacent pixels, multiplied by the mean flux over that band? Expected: 3.1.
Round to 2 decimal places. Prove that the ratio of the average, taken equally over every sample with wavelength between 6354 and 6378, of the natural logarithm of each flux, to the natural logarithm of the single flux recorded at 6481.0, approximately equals 1.01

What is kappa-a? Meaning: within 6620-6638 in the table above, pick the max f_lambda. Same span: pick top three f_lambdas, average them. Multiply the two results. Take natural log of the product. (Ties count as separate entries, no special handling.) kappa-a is 1.63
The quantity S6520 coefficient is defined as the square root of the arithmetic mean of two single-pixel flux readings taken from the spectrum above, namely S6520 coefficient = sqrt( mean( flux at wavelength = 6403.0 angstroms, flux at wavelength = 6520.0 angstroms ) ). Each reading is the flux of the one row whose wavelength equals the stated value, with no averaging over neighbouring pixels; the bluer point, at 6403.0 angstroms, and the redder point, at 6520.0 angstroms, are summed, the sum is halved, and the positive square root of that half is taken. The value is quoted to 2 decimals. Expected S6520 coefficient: 1.51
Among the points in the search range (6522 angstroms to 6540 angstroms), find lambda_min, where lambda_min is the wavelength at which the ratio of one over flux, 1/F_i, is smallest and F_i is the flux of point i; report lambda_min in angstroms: 6535.0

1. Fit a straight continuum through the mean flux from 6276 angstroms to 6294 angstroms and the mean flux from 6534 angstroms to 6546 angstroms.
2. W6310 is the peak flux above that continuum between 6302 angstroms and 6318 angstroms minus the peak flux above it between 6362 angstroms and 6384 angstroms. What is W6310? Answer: -0.23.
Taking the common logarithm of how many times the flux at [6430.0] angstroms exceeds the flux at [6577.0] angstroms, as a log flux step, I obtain -0.050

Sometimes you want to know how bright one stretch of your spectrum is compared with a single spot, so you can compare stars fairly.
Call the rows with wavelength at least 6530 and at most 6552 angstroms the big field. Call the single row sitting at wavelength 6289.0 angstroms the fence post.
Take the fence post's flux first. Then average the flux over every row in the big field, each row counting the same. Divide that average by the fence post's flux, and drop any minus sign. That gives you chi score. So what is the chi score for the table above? 0.98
